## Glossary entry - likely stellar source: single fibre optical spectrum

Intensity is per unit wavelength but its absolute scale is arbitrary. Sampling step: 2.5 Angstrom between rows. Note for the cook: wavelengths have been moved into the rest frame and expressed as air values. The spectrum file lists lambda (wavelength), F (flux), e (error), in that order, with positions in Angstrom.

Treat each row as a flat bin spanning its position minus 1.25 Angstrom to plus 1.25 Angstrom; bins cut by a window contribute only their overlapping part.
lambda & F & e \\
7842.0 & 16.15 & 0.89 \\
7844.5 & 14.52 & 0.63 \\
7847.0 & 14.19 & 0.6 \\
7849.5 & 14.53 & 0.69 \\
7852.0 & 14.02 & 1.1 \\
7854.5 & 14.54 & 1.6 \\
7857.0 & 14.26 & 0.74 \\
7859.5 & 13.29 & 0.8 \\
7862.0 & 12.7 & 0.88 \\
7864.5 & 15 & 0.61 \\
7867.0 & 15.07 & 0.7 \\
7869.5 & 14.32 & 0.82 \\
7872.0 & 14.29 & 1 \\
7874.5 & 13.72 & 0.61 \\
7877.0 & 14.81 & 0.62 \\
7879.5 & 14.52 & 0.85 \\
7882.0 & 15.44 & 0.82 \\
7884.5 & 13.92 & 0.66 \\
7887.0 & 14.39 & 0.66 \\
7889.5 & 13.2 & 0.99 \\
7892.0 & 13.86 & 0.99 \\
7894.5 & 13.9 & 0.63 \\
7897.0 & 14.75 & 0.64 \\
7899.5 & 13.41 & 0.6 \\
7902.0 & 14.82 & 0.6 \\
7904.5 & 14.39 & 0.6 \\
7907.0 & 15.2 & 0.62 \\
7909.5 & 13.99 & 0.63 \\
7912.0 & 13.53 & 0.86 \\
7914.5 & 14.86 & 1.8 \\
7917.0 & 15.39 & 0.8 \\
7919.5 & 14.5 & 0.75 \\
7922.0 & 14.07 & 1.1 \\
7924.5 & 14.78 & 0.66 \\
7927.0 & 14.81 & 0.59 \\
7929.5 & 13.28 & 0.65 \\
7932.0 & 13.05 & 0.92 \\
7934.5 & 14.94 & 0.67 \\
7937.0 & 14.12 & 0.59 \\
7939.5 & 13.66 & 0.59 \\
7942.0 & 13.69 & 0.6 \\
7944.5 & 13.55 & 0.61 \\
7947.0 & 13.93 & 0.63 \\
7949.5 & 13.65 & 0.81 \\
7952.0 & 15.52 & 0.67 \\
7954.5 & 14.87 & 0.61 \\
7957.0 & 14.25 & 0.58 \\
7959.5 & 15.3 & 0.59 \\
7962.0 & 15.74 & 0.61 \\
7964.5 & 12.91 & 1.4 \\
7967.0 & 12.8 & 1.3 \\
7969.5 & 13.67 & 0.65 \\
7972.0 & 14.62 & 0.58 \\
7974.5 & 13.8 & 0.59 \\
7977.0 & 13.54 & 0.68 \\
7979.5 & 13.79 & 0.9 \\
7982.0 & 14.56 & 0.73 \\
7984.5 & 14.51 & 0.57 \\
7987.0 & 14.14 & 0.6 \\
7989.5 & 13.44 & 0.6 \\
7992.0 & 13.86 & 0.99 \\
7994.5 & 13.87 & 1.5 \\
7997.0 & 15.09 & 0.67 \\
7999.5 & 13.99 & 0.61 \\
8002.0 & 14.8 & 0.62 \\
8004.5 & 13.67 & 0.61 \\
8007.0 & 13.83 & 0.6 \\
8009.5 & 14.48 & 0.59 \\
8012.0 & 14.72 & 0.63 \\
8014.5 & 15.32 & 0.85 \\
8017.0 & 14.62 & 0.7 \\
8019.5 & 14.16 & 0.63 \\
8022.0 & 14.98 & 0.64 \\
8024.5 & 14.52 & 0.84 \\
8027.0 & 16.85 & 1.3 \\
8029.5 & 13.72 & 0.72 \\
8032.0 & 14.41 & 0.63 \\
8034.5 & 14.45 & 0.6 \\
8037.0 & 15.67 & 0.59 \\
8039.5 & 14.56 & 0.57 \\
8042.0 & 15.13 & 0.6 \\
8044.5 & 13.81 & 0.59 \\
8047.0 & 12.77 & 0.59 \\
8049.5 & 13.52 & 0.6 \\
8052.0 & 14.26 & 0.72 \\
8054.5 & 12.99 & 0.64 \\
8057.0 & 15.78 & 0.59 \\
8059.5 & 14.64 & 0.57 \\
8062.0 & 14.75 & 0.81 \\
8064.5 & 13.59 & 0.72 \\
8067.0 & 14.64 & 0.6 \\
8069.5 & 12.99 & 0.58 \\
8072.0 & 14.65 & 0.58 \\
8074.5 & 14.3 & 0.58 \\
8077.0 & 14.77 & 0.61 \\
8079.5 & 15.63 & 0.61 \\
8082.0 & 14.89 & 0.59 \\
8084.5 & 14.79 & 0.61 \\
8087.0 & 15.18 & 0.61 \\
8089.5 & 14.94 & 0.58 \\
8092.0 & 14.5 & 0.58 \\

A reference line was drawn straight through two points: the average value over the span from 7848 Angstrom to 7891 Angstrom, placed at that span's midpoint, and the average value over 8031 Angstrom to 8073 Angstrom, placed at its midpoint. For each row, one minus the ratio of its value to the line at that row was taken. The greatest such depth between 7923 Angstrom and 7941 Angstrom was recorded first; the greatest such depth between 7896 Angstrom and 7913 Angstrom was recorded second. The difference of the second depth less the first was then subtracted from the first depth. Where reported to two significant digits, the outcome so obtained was 0.11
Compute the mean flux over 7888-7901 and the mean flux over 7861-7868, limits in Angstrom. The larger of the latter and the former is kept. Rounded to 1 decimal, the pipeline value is 14.3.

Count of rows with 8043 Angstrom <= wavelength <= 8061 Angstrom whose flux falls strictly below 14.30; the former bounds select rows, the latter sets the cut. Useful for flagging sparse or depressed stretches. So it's 5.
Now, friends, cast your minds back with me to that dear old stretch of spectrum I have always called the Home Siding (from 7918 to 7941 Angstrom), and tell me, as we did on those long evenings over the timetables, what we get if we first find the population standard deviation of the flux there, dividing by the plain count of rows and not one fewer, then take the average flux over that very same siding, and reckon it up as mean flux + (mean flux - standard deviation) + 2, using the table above 29.6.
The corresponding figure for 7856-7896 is 29.6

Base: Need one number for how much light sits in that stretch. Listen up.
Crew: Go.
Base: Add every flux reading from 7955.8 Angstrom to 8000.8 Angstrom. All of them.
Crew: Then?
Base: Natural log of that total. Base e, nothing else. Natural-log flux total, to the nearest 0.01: 5.54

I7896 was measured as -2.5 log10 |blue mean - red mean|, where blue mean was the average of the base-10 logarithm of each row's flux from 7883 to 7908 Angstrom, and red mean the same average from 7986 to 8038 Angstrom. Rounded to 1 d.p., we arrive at 5.1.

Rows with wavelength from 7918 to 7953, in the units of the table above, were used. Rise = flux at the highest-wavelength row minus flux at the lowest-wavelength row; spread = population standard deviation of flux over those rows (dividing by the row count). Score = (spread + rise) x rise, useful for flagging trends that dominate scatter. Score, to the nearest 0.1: 1.7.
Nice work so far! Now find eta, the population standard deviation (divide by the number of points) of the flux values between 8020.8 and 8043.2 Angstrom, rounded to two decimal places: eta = 0.85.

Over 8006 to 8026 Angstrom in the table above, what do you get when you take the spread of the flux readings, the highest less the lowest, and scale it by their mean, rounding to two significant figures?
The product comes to 22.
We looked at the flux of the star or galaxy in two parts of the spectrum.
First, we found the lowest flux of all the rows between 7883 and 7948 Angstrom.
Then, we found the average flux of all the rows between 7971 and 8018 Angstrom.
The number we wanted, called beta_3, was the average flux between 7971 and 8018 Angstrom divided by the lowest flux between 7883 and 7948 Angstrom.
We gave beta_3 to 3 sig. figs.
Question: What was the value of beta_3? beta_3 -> 1.09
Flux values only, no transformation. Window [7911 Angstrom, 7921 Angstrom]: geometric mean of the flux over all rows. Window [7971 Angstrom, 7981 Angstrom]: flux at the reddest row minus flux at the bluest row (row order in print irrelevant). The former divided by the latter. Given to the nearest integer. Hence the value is -18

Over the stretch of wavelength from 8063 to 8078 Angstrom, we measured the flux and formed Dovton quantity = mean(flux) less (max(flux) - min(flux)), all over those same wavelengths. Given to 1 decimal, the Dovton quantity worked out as 12.4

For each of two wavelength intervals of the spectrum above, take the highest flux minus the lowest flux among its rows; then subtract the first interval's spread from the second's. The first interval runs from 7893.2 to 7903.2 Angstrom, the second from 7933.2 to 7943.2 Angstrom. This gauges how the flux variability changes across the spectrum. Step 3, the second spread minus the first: -0.1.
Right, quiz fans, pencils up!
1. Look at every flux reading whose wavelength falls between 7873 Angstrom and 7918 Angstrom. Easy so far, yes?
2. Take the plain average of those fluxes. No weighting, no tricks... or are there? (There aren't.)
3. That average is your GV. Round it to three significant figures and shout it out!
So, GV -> 14.3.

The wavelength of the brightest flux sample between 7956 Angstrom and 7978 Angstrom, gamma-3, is 7962.0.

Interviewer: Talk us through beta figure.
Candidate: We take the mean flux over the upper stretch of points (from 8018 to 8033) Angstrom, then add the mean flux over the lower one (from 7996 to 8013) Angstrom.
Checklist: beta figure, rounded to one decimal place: 29.1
